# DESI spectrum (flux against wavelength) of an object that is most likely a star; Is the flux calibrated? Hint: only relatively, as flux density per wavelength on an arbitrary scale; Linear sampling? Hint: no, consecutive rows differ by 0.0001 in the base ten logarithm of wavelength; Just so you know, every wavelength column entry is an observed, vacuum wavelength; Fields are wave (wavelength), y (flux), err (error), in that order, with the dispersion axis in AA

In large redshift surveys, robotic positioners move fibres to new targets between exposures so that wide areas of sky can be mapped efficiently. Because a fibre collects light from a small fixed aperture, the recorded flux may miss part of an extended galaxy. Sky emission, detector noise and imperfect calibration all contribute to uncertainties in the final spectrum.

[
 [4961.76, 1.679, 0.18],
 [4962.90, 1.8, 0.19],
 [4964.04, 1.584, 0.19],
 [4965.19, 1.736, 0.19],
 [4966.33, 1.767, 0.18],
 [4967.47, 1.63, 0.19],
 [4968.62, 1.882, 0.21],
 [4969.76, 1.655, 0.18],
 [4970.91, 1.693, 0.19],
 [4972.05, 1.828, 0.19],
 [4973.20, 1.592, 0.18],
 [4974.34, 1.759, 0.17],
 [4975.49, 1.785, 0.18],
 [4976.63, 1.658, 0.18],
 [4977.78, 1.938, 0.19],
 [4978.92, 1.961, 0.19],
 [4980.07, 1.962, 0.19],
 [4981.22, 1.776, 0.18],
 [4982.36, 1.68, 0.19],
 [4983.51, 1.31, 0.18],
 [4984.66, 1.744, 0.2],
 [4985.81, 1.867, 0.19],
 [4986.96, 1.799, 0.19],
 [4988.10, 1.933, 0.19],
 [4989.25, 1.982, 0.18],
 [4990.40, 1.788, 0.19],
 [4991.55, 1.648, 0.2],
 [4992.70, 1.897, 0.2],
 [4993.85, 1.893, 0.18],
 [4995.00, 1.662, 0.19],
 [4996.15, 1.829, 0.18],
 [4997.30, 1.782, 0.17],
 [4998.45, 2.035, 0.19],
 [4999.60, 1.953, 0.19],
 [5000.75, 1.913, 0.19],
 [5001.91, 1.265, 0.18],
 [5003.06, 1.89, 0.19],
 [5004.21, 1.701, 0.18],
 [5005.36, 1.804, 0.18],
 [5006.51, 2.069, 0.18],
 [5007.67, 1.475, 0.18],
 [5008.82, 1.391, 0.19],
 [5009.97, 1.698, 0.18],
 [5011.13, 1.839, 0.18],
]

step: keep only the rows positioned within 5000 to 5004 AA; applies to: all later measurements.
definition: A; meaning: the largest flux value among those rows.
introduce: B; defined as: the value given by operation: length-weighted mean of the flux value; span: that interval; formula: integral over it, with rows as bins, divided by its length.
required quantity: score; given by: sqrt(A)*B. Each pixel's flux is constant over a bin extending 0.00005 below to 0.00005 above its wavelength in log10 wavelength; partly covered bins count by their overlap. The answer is 2.35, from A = 1.913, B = 1.70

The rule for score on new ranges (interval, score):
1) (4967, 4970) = 2.38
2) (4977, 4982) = 2.65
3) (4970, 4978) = 2.42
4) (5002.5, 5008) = 2.59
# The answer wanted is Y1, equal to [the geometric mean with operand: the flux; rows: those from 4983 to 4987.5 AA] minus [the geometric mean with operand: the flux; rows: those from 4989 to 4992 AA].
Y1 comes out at -0.14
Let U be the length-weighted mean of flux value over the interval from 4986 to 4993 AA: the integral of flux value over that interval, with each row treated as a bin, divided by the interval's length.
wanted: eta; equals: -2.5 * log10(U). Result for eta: -0.663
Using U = 1.84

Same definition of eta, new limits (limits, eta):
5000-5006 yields -0.593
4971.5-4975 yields -0.592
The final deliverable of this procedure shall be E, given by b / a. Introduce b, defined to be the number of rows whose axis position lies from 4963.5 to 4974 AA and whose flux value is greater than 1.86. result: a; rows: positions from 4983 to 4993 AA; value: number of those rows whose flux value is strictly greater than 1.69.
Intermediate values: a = 7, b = 1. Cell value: 0.14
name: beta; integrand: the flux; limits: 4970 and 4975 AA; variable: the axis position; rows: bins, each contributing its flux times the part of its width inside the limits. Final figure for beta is 8.6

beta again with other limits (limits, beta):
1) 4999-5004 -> 8.8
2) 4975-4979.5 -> 8.3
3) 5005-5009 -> 6.8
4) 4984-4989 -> 9.2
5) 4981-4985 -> 6.4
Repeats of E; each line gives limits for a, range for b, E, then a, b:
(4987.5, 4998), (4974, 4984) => 0.43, 7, 3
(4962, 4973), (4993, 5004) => 0.83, 6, 5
